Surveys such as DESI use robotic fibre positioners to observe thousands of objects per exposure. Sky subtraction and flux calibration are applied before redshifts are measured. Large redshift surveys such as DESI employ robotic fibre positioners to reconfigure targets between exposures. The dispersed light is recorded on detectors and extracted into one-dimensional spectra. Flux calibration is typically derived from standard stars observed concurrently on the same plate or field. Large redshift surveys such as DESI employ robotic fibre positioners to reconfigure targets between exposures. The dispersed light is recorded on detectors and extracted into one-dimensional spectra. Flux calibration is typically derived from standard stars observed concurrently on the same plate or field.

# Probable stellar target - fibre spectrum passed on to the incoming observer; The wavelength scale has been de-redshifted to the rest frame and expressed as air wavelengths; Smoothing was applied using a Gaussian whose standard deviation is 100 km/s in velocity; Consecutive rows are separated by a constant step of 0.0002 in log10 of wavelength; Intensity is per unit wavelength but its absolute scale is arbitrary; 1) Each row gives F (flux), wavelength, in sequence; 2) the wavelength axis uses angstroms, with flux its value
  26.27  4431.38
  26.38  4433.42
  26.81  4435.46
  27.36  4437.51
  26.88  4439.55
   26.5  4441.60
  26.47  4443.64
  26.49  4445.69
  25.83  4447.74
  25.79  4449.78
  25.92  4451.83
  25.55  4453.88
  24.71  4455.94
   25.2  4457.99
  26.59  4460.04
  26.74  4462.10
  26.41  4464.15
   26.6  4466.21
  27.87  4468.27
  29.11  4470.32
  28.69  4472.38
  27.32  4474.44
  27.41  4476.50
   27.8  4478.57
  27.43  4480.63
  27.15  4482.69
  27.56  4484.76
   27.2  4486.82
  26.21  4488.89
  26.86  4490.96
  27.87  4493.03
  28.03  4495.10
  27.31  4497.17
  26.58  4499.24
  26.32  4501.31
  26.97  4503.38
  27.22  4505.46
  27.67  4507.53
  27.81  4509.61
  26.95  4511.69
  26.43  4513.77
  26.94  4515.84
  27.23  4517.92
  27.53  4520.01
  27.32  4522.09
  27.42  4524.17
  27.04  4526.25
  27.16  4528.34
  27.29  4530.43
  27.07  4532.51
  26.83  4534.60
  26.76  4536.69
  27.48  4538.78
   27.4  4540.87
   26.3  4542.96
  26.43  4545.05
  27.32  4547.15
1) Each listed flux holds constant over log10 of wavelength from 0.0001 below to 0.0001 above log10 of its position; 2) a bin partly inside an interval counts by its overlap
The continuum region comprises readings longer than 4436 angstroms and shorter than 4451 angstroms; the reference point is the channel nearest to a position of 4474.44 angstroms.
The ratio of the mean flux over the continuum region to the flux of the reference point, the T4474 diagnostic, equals 0.97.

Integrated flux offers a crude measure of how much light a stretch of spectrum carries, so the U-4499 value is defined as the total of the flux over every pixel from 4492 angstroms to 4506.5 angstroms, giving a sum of 190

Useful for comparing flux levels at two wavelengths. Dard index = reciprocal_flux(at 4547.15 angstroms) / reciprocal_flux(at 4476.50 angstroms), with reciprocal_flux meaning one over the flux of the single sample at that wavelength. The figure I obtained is 1.00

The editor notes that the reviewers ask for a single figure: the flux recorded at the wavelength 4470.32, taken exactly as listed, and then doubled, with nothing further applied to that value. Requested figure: 58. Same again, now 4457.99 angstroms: 50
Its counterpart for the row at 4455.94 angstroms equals 49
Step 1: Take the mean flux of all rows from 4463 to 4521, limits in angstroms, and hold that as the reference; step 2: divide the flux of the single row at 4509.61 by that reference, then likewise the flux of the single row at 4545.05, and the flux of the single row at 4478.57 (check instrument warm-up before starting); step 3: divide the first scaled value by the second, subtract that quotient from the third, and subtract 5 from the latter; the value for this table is -5.034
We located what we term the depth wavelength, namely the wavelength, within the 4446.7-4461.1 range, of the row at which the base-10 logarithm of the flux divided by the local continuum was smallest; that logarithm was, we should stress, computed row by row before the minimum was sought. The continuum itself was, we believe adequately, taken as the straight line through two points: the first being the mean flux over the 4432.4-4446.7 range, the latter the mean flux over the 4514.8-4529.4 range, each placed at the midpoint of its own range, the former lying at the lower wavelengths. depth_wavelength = 4455.94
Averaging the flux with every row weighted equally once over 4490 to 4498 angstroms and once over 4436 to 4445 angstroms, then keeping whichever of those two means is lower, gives 26.8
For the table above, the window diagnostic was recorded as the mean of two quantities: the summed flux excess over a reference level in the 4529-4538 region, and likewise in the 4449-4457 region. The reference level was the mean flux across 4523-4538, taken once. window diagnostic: -3.4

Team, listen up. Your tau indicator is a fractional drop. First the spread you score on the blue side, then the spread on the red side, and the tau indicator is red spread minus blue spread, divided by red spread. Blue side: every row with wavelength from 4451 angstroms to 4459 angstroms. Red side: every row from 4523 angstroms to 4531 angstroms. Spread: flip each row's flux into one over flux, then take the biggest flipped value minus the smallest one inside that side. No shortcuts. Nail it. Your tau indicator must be -2.7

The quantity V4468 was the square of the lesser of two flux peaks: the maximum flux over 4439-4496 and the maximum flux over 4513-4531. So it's 758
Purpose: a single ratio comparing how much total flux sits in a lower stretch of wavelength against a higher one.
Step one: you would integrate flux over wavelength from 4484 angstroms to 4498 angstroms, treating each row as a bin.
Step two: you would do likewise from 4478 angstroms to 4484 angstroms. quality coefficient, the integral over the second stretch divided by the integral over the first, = 0.43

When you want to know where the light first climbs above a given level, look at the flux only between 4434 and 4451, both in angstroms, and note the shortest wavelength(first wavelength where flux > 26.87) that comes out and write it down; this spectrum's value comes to 4437.51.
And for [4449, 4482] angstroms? 4468.27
